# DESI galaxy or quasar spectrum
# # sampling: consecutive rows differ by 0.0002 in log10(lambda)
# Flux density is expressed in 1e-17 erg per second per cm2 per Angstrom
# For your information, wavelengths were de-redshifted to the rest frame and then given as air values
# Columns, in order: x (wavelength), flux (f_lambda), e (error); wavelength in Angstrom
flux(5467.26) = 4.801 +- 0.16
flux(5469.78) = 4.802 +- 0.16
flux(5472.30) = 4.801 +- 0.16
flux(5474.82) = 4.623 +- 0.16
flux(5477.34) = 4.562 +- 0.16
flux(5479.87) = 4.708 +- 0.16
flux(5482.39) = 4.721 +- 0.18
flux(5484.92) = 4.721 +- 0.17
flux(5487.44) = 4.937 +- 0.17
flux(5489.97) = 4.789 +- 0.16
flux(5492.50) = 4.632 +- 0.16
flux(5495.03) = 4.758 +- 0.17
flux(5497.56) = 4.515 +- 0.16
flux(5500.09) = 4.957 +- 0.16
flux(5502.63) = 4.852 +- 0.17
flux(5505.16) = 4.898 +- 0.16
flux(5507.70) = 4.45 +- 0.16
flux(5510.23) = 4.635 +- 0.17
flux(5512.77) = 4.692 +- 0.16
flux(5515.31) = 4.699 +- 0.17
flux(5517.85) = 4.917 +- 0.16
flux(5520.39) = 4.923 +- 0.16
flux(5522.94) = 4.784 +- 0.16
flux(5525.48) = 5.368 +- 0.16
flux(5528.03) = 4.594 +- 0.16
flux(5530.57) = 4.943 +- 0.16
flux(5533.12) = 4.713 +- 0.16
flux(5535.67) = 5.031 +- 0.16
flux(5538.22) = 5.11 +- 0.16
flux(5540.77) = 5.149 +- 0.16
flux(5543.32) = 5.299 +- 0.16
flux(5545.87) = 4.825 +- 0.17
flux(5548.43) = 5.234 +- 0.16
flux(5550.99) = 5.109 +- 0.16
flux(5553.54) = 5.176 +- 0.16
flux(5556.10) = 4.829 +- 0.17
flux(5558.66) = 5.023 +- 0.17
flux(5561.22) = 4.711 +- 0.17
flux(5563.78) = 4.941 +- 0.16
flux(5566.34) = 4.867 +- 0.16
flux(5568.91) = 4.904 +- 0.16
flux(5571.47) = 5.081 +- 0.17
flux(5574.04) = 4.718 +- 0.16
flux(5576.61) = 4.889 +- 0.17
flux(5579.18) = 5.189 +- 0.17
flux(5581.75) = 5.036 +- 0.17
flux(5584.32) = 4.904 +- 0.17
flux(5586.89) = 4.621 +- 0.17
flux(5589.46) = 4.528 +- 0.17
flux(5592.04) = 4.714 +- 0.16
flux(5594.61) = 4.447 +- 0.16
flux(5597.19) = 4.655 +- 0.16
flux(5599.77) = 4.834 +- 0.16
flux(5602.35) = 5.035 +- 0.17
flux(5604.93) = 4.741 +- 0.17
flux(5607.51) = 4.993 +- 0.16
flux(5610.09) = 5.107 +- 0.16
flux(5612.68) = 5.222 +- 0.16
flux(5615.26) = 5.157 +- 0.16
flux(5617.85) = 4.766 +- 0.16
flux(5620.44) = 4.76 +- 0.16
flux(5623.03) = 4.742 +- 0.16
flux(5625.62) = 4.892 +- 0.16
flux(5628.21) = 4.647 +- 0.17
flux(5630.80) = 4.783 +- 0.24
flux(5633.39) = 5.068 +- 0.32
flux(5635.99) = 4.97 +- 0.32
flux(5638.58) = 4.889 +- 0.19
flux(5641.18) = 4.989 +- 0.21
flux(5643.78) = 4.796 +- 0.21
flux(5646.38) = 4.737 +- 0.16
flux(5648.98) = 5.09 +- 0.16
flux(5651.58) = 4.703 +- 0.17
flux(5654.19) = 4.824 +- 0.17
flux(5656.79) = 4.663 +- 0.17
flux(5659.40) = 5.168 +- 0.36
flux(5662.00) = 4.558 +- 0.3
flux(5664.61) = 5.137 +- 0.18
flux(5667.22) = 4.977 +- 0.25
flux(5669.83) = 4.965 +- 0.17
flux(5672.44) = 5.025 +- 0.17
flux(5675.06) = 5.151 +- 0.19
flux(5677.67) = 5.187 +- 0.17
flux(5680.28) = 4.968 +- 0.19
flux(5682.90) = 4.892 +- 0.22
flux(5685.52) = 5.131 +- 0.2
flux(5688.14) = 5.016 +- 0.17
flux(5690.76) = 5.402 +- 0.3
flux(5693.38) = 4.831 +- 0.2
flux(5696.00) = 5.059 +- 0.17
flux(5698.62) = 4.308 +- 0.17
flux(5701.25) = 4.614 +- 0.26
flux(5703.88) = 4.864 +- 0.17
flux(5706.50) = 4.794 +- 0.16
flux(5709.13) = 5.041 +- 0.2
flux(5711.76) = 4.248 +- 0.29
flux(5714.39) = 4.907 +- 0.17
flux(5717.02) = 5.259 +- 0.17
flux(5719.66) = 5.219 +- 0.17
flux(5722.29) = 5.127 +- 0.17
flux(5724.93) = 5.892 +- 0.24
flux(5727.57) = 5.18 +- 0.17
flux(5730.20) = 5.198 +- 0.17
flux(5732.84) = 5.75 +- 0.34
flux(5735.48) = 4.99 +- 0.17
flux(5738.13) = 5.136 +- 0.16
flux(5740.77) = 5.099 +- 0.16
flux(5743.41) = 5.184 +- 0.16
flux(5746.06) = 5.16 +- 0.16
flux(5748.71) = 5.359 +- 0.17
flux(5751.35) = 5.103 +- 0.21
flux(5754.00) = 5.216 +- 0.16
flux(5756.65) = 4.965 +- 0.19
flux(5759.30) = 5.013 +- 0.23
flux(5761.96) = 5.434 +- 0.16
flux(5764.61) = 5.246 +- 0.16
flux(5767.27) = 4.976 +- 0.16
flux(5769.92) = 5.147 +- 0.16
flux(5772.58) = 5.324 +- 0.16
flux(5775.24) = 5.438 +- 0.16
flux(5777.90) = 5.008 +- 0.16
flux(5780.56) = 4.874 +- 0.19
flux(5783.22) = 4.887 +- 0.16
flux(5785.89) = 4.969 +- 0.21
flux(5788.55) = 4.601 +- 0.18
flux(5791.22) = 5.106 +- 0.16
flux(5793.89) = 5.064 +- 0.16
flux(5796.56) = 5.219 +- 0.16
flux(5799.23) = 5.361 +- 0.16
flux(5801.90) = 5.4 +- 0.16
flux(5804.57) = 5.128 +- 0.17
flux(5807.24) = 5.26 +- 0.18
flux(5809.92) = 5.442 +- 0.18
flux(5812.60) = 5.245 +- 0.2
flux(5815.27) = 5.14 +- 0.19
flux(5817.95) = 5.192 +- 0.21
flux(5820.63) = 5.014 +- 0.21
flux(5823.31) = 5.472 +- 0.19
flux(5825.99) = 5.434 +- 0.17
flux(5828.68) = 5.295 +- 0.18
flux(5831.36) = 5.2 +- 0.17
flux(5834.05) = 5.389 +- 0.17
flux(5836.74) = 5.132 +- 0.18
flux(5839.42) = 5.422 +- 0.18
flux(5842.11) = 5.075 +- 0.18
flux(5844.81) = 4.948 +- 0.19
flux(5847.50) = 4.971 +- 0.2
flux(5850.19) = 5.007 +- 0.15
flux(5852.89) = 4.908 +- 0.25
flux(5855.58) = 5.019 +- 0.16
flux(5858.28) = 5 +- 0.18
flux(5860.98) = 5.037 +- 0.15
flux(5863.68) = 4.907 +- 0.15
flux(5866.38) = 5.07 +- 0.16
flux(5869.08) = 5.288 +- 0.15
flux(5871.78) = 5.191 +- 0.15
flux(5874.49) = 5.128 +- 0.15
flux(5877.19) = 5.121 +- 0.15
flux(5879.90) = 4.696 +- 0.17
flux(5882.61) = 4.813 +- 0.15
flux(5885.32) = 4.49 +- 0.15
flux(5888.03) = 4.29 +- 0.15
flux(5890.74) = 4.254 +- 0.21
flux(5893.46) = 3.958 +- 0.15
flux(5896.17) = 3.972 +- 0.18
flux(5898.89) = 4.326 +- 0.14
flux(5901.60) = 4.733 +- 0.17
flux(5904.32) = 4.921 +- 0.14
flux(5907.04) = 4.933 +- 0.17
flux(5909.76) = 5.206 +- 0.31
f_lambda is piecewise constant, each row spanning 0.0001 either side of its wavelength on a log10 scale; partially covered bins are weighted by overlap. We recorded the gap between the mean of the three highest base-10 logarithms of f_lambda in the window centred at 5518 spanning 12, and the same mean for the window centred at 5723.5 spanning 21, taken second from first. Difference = -0.062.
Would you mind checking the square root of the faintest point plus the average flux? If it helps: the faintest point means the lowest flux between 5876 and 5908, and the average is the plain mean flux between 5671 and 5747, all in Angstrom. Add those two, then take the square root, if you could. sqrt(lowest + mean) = 3.002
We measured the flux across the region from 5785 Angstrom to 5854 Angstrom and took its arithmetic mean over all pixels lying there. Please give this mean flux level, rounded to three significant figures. 5.17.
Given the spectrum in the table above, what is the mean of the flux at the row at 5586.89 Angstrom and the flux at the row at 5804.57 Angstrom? 4.87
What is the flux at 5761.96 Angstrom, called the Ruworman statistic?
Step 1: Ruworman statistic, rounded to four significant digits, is 5.434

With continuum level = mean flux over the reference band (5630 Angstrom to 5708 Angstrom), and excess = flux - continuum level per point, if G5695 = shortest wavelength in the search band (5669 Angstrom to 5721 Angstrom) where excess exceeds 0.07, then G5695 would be 5672.44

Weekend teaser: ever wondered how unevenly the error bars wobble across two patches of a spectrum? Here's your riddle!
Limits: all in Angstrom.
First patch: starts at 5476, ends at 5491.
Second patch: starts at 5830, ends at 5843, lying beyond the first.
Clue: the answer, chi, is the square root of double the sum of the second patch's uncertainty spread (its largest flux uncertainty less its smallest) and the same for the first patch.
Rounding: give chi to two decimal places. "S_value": 0.24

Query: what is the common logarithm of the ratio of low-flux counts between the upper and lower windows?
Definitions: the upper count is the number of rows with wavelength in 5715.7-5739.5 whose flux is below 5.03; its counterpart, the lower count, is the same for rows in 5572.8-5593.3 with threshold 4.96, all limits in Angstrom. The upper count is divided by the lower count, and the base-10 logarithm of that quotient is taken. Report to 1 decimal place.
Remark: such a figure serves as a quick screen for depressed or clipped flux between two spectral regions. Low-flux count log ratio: -0.8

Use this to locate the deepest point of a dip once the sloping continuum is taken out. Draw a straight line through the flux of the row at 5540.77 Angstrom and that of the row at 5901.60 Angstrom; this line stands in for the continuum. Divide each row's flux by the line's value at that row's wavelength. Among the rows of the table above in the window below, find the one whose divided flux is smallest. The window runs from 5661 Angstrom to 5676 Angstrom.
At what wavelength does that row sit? 5662.00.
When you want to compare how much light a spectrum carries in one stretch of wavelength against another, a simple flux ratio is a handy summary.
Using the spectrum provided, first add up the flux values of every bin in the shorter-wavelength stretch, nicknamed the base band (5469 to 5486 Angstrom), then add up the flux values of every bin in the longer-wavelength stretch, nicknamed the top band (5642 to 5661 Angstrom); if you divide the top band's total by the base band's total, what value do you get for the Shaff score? 1.03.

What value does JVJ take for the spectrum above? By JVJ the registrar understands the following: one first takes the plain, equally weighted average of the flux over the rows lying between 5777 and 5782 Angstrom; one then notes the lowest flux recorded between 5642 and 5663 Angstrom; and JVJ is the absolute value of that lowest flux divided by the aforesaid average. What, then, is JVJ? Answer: 0.92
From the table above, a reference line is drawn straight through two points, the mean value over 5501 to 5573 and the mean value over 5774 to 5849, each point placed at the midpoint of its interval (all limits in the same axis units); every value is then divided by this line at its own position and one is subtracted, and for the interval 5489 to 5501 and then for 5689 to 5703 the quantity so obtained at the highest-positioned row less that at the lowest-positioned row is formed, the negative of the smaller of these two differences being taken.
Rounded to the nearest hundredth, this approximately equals 0.16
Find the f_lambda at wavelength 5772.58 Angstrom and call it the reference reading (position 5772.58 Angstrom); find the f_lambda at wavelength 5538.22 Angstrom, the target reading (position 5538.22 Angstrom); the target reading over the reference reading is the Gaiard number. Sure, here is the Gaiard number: 0.96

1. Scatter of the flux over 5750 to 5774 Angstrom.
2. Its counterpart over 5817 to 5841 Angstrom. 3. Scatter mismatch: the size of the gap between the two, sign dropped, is 0.004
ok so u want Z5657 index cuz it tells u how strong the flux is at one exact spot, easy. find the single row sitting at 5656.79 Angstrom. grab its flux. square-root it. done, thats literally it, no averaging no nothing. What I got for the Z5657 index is 2.16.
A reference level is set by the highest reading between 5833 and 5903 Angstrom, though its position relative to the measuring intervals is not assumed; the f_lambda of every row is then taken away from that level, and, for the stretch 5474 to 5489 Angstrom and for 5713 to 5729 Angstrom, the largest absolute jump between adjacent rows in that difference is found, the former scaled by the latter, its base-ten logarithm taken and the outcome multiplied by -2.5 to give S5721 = 1.4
